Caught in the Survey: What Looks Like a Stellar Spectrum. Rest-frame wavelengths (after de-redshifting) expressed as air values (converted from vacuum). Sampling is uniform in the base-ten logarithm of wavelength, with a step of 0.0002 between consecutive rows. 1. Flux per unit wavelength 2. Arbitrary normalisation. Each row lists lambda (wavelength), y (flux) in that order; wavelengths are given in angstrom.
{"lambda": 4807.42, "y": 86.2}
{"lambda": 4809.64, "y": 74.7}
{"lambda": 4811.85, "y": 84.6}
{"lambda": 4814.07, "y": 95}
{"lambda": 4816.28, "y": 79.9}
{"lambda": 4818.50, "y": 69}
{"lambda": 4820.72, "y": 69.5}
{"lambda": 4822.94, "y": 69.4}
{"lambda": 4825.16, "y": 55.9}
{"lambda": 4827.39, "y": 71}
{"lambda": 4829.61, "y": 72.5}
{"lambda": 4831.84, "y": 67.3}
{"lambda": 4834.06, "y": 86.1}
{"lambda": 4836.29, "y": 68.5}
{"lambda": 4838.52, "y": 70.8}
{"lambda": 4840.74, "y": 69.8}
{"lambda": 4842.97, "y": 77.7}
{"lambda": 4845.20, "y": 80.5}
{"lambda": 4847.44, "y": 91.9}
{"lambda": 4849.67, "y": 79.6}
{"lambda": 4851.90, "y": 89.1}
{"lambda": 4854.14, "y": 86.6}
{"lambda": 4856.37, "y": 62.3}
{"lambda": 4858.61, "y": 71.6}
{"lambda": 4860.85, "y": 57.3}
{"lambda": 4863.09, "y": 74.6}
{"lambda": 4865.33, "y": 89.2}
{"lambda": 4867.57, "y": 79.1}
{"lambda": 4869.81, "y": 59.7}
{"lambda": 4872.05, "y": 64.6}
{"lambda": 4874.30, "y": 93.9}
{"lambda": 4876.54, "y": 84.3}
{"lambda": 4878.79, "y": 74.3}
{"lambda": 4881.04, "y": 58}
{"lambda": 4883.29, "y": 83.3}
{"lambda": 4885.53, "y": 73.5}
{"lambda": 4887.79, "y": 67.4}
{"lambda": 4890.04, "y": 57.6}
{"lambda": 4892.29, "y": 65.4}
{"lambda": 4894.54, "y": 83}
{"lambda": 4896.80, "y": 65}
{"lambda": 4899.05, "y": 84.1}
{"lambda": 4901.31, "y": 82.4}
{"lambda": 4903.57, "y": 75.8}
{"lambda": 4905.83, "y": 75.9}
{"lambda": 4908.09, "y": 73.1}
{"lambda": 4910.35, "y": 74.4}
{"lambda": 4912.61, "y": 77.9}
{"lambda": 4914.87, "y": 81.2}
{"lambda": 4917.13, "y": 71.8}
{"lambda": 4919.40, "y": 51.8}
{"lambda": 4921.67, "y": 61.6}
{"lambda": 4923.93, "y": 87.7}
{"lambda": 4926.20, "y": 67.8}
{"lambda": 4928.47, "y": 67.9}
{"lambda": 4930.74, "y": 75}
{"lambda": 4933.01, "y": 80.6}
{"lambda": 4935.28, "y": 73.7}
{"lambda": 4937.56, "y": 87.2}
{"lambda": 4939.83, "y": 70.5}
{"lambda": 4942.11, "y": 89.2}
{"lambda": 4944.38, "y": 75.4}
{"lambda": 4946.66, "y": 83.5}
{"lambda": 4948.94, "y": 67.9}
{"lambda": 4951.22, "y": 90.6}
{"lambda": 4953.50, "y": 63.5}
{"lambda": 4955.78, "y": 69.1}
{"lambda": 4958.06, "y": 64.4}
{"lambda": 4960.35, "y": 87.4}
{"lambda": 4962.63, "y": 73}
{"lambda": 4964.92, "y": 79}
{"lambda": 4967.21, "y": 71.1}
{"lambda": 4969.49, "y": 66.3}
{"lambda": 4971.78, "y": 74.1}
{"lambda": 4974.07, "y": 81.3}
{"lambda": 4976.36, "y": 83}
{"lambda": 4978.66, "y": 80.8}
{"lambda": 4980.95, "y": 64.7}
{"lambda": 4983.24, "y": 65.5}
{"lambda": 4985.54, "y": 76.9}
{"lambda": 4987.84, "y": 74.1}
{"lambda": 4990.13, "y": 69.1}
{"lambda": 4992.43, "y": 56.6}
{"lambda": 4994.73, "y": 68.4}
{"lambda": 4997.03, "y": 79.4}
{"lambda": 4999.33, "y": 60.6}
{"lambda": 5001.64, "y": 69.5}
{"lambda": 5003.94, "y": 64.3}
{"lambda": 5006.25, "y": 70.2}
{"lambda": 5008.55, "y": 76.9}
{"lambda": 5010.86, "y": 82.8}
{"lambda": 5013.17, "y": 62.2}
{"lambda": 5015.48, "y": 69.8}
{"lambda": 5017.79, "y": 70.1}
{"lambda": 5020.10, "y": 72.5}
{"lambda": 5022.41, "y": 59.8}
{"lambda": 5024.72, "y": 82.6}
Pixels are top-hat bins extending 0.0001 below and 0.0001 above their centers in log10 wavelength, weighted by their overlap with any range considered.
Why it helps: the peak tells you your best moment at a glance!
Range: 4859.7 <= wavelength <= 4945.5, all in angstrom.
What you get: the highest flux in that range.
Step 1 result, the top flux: 93.9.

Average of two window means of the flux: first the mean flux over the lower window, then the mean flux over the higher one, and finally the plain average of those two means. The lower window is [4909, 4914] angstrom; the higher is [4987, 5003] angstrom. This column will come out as 72.2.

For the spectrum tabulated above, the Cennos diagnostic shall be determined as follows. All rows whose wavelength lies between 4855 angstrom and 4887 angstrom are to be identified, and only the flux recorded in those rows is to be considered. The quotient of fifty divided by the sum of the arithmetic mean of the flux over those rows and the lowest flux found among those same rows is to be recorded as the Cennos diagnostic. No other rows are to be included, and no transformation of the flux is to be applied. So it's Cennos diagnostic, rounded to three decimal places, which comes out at 0.383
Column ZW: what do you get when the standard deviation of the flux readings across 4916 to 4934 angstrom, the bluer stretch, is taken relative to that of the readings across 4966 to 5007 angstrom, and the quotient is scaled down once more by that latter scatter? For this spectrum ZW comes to 0.20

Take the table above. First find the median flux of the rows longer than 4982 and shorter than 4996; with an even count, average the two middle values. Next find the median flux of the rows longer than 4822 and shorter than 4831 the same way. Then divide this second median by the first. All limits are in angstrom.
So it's 1.02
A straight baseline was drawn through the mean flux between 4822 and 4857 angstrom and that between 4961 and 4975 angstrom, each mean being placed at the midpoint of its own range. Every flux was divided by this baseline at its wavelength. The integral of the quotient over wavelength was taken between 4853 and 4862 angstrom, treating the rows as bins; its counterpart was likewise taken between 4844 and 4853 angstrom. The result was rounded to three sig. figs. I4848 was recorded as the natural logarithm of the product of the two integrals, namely 4.44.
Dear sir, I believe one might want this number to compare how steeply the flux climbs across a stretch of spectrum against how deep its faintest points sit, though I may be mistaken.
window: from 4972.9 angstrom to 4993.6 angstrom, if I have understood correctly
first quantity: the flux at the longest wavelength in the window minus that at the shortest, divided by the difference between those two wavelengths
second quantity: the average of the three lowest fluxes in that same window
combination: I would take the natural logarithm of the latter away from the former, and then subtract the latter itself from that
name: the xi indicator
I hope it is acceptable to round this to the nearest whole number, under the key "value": -68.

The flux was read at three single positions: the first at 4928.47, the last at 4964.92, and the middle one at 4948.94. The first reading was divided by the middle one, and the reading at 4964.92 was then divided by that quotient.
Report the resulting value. 79.0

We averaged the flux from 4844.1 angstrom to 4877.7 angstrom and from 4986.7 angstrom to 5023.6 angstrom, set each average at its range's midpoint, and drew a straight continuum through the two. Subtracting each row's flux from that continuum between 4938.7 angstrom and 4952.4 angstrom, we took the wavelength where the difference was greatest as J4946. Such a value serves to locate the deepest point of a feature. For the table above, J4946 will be 4948.94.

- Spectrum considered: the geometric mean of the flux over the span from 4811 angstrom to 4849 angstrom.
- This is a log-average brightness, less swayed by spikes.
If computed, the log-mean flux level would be 74.6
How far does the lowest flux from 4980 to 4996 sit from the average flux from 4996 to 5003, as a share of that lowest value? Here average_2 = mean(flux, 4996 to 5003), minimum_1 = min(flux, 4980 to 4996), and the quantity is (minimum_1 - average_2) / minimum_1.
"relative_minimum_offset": -0.23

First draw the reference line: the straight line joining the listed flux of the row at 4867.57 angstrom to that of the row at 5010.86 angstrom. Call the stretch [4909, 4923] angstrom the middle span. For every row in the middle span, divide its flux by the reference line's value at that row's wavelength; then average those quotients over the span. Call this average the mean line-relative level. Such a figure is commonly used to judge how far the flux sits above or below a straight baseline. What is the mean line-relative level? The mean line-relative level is 0.87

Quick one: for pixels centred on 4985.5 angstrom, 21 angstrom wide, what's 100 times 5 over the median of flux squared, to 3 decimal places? 0.105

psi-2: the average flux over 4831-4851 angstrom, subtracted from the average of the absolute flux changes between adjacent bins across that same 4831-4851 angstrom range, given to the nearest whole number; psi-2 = -68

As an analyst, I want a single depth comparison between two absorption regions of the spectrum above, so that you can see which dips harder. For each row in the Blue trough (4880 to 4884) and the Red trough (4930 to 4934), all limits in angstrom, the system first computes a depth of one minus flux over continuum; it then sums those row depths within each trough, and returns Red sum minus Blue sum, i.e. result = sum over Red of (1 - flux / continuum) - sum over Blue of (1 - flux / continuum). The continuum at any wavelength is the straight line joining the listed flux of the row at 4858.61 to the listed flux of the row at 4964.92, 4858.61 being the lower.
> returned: -0.1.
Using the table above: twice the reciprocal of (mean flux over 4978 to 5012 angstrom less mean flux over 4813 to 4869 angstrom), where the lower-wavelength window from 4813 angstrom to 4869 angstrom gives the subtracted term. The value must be -0.42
